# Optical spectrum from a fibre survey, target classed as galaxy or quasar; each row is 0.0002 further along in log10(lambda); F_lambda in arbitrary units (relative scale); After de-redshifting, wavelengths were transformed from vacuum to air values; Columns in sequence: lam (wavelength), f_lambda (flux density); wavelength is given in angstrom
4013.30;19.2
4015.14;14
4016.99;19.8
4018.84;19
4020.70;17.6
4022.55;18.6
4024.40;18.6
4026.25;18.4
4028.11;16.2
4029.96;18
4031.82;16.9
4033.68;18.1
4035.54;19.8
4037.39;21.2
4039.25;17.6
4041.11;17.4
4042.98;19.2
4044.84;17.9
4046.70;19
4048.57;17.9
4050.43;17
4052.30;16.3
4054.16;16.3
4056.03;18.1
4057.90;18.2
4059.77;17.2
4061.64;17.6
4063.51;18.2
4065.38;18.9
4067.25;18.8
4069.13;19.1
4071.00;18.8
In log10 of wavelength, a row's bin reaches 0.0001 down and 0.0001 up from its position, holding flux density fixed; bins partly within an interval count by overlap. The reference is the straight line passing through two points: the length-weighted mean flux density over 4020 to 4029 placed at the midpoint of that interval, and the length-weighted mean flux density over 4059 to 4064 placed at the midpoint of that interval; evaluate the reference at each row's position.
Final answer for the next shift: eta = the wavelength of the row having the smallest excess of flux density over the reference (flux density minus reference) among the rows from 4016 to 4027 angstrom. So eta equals 4020.70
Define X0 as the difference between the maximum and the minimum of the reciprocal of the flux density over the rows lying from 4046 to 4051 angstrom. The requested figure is 0.0062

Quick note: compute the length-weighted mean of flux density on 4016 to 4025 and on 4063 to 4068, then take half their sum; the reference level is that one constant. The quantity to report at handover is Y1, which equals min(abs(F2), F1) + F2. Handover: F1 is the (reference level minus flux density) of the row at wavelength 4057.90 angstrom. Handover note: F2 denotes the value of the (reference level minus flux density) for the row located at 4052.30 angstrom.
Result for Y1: 2.9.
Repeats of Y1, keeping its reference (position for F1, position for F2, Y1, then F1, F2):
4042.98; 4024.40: -0.4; -0.5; 0.1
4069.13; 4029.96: 0.3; -0.4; 0.7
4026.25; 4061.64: 1.4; 0.3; 1.1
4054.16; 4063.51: 1.0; 2.4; 0.5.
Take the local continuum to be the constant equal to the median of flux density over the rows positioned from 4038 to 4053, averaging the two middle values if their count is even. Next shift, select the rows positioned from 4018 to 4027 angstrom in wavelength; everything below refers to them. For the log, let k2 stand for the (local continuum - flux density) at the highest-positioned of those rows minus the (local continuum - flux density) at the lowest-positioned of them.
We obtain 0.6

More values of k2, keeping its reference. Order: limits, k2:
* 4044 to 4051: 0.9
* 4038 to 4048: -1.4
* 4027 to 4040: -1.4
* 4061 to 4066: -1.3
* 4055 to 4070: -1.0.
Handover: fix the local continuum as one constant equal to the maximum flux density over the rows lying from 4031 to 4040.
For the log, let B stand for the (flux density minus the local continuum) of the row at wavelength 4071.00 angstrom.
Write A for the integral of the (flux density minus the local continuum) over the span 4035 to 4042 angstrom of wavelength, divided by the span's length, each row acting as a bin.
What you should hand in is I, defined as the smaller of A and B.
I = -2.4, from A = -2.2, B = -2.4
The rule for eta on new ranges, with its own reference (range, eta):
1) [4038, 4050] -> 4041.11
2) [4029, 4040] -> 4031.82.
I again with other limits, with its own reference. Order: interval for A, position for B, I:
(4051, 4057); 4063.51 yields -4.3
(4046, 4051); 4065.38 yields -3.2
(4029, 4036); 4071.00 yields -3.1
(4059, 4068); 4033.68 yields -3.1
